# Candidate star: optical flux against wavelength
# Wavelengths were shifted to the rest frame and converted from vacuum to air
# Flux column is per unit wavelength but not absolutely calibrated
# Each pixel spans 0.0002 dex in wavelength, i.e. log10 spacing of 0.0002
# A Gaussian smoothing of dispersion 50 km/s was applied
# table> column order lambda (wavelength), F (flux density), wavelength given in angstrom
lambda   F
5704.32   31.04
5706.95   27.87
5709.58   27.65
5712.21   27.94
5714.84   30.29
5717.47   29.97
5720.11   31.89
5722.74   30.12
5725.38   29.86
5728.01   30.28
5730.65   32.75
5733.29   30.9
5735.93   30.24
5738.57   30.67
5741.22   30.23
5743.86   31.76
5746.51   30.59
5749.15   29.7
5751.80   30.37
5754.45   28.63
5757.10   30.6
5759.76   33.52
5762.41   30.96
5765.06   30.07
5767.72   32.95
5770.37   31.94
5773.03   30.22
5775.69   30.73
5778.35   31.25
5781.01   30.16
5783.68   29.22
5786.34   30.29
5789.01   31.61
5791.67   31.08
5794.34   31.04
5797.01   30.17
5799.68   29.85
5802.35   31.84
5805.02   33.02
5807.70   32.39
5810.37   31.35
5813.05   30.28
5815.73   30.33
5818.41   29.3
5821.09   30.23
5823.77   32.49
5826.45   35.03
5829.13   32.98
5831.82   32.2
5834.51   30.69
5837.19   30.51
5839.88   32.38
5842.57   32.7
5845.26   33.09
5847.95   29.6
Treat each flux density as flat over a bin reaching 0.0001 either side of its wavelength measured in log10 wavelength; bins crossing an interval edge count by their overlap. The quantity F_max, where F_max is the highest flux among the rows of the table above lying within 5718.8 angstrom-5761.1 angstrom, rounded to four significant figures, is 33.52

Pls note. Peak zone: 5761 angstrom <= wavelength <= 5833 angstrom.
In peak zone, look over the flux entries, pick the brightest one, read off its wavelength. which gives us 5826.45 angstrom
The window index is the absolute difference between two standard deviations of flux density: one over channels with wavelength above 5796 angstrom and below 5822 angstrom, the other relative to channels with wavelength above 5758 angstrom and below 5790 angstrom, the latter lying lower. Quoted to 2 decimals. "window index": 0.05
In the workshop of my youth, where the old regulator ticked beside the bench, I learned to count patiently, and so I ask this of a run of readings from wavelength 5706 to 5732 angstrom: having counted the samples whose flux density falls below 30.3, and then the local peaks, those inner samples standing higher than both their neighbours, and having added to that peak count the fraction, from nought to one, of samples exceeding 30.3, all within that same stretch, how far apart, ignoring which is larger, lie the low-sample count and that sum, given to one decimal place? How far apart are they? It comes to 5.8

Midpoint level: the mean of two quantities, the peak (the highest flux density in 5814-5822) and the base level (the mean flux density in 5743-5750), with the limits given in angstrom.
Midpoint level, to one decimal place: 30.5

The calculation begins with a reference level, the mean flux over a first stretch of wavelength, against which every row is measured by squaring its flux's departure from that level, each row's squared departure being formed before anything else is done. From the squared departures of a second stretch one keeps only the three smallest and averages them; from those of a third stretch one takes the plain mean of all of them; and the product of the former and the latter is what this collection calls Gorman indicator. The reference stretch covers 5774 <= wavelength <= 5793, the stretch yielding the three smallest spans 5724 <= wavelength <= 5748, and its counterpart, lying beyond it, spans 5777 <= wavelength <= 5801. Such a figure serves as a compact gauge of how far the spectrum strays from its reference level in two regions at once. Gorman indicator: 0.015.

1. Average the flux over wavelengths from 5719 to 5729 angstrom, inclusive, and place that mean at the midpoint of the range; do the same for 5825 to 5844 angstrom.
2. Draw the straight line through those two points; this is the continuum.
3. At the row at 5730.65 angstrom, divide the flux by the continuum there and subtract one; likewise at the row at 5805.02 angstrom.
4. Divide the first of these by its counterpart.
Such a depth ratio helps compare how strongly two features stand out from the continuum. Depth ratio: 1.9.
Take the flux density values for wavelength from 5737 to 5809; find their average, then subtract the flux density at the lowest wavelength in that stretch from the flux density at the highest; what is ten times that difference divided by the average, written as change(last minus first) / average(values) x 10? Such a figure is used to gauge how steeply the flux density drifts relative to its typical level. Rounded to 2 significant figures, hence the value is 0.56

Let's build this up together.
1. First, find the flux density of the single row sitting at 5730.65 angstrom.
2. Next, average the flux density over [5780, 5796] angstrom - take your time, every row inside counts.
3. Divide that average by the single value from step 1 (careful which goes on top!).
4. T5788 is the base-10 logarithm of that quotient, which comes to -0.03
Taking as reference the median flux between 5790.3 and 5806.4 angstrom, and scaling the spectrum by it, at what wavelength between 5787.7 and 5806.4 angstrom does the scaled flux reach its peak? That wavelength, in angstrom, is 5805.02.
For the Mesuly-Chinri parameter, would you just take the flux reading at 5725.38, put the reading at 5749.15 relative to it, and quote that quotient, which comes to 0.99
